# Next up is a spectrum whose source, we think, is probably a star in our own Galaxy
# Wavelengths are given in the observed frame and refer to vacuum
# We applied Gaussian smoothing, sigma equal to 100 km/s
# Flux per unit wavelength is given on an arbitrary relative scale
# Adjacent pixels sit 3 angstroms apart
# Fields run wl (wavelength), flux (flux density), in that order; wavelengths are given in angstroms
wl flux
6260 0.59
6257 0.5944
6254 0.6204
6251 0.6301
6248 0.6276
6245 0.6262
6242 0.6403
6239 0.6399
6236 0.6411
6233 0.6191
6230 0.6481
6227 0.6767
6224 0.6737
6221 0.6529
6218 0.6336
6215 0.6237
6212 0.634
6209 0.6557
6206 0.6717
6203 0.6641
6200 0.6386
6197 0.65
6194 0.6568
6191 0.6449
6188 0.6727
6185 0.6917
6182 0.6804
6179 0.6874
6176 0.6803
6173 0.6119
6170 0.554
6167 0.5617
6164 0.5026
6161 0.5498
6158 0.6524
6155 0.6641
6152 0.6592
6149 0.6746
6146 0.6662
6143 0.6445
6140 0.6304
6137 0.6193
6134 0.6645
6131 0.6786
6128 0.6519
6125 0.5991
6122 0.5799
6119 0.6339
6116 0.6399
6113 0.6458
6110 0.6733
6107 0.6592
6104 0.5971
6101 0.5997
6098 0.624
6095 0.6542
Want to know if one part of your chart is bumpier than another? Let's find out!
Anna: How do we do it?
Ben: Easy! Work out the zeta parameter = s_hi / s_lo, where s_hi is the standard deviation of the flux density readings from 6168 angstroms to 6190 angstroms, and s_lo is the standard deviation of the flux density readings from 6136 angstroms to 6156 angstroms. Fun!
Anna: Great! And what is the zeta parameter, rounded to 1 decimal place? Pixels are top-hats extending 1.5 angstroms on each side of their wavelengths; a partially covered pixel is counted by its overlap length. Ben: 2.5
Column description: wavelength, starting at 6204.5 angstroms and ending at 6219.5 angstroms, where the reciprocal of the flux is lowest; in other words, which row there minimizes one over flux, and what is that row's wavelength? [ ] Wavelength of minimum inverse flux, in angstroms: 6206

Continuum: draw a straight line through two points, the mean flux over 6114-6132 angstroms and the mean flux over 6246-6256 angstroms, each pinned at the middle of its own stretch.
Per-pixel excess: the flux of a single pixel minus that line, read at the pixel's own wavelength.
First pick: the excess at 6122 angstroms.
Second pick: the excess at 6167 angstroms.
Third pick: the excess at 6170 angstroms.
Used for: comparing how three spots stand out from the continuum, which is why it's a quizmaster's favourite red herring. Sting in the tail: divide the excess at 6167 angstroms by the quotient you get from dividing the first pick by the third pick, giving -0.10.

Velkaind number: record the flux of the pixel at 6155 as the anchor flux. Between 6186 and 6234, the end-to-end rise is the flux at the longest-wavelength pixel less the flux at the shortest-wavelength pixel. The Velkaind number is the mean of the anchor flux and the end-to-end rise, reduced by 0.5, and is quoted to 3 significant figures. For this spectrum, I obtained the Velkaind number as -0.195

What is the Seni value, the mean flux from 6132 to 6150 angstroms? 0.650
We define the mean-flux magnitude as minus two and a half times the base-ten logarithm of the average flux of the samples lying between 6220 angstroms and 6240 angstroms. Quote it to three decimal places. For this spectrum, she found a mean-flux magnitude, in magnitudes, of 0.467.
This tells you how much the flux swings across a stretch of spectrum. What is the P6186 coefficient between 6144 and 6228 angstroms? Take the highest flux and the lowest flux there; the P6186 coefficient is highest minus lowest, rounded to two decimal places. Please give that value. 0.19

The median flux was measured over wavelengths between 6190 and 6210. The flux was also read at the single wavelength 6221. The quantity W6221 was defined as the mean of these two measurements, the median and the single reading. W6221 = 0.654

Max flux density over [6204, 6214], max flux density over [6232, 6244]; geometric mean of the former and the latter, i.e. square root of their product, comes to 0.656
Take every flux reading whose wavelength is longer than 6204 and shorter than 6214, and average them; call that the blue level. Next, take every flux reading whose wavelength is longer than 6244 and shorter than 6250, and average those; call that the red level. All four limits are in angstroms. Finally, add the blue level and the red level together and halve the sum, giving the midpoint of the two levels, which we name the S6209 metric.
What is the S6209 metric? 0.640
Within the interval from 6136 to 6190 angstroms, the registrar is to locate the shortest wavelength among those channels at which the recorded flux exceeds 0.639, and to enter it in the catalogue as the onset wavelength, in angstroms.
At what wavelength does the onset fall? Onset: 6143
